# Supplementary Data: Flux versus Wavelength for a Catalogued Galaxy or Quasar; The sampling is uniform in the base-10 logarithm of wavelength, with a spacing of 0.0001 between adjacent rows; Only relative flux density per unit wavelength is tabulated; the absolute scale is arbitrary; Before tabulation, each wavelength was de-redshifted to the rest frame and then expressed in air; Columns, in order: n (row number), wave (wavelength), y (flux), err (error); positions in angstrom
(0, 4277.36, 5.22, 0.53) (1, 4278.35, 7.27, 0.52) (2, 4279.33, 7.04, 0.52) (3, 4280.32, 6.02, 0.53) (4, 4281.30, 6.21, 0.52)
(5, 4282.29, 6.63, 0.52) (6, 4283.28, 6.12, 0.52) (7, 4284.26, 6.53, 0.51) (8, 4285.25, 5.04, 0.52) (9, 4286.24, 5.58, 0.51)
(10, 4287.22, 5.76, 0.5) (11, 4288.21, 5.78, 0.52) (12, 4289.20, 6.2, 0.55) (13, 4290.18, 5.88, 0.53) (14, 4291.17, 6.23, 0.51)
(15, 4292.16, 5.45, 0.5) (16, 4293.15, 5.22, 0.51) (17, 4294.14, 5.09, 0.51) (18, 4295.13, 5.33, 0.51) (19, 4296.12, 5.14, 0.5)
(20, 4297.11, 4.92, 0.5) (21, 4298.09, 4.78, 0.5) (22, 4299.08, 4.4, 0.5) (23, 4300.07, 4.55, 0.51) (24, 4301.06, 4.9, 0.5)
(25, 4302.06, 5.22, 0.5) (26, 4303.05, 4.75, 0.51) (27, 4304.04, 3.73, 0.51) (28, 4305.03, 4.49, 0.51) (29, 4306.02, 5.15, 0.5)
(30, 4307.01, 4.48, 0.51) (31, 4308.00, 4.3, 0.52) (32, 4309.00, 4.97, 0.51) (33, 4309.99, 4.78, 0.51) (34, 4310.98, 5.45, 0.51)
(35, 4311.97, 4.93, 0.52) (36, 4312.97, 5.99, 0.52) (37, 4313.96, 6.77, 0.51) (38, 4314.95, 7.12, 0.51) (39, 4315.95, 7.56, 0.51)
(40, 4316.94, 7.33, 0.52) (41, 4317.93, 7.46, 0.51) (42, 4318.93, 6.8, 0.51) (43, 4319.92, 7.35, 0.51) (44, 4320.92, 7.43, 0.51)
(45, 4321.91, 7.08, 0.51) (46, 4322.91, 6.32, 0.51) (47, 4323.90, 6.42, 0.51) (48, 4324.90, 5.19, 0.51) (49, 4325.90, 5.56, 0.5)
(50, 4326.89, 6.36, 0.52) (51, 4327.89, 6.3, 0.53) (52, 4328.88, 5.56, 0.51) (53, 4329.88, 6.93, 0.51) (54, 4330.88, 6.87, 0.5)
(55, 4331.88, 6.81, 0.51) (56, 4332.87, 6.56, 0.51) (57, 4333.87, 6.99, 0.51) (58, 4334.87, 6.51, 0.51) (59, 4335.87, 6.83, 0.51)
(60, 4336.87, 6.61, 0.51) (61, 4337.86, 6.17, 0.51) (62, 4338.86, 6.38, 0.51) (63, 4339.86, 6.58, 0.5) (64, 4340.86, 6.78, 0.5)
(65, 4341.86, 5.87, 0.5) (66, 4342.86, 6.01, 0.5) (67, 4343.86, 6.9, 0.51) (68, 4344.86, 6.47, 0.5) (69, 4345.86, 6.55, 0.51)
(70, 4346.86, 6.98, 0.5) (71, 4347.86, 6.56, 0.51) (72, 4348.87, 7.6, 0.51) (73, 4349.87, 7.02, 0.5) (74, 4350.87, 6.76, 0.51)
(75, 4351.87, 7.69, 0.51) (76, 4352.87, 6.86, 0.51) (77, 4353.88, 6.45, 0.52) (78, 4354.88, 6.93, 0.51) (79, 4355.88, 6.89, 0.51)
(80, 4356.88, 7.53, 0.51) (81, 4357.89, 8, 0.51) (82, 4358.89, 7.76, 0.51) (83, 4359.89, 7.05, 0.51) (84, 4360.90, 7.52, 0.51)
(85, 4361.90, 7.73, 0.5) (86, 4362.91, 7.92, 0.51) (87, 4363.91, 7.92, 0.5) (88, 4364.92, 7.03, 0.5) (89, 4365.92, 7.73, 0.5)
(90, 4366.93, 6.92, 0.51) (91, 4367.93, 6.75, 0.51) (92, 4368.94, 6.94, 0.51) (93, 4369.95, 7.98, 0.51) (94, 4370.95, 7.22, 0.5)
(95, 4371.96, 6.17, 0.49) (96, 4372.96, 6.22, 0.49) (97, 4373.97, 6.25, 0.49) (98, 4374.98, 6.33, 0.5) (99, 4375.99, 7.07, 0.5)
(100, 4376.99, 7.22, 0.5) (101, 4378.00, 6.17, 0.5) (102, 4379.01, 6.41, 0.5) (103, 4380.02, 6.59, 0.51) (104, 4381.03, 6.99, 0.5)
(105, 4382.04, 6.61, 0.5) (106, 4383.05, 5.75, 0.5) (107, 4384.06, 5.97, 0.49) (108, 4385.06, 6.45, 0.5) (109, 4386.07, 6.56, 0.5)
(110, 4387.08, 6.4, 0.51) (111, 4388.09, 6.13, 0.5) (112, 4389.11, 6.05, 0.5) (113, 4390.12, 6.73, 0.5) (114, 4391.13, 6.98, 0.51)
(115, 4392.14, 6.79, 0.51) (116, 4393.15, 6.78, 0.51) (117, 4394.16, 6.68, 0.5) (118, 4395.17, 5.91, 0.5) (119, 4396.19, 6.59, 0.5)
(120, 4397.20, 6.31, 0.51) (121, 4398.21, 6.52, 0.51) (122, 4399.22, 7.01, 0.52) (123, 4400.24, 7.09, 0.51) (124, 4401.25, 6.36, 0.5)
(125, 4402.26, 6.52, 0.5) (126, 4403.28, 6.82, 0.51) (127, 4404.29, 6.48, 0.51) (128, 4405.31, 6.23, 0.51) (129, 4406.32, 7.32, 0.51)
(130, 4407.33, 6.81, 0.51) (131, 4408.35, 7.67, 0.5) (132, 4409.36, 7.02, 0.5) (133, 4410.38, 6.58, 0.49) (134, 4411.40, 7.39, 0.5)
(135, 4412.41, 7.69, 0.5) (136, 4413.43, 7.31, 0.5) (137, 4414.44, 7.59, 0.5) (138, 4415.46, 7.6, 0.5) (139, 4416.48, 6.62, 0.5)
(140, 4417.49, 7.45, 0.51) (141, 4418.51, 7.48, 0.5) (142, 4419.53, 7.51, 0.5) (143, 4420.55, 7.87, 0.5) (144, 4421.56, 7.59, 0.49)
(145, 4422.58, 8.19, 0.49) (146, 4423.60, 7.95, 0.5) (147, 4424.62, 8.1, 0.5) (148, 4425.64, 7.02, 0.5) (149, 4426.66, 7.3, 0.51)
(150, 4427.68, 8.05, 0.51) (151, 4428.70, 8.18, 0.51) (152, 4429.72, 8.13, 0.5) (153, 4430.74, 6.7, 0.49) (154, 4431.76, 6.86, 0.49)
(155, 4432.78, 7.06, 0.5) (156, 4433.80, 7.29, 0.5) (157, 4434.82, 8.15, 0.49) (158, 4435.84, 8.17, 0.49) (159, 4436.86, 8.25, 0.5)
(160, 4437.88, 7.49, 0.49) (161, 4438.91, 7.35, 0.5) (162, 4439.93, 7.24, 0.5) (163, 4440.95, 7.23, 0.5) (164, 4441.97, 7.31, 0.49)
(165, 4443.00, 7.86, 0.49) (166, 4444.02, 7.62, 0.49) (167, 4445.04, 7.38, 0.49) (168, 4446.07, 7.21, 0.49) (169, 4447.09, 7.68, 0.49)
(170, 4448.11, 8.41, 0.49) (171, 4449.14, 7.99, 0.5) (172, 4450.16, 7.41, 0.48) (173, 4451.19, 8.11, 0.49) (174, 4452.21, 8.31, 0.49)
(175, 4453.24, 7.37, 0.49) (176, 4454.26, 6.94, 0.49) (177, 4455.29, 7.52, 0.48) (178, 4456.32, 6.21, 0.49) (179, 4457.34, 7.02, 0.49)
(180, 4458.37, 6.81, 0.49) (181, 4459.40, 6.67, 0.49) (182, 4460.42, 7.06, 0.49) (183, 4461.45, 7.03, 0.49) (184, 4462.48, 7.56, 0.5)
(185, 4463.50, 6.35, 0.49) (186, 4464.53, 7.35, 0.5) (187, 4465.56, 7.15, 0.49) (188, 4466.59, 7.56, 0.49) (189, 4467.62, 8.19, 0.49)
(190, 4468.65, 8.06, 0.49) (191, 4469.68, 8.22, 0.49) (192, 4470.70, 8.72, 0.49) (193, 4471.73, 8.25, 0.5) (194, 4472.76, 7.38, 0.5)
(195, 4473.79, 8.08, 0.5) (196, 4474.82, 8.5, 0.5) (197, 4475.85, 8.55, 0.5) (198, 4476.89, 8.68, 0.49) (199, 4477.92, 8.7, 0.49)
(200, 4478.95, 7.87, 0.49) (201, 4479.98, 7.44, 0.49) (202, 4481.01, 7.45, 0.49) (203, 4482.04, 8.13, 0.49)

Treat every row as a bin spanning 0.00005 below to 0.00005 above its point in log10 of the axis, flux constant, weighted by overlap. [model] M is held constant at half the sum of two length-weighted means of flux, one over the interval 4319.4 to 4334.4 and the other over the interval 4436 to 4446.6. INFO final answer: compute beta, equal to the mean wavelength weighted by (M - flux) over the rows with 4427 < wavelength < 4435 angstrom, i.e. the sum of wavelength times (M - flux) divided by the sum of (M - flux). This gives 4430.4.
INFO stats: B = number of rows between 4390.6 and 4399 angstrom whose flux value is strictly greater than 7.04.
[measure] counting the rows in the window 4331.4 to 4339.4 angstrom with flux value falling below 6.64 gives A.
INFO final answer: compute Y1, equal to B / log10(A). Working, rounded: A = 5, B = 0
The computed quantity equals 0.0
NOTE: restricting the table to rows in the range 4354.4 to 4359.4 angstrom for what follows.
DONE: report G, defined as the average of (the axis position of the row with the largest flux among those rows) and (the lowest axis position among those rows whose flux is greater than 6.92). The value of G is 4356.4 angstrom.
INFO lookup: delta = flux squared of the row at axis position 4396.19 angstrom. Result 43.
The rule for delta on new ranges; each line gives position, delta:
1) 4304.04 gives 14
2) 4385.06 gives 42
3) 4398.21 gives 43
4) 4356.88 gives 57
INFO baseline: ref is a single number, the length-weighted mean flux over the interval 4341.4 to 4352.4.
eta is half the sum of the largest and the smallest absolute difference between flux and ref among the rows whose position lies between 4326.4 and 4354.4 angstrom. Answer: 0.6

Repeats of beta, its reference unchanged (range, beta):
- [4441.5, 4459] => 4447.6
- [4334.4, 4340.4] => 4337.6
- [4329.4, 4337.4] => 4334.1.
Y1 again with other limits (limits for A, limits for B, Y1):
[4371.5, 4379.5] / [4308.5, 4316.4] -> 2.6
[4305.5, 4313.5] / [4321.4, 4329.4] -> 1.1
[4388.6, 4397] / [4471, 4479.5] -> 16.8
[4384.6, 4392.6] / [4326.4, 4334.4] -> 0.0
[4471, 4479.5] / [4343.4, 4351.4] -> 0.0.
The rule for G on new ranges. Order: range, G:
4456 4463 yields 4459.9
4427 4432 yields 4428.2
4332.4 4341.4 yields 4333.9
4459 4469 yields 4464.0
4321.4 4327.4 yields 4321.9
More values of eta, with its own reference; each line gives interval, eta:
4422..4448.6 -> 0.9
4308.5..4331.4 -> 1.0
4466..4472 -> 1.4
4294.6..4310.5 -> 2.2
